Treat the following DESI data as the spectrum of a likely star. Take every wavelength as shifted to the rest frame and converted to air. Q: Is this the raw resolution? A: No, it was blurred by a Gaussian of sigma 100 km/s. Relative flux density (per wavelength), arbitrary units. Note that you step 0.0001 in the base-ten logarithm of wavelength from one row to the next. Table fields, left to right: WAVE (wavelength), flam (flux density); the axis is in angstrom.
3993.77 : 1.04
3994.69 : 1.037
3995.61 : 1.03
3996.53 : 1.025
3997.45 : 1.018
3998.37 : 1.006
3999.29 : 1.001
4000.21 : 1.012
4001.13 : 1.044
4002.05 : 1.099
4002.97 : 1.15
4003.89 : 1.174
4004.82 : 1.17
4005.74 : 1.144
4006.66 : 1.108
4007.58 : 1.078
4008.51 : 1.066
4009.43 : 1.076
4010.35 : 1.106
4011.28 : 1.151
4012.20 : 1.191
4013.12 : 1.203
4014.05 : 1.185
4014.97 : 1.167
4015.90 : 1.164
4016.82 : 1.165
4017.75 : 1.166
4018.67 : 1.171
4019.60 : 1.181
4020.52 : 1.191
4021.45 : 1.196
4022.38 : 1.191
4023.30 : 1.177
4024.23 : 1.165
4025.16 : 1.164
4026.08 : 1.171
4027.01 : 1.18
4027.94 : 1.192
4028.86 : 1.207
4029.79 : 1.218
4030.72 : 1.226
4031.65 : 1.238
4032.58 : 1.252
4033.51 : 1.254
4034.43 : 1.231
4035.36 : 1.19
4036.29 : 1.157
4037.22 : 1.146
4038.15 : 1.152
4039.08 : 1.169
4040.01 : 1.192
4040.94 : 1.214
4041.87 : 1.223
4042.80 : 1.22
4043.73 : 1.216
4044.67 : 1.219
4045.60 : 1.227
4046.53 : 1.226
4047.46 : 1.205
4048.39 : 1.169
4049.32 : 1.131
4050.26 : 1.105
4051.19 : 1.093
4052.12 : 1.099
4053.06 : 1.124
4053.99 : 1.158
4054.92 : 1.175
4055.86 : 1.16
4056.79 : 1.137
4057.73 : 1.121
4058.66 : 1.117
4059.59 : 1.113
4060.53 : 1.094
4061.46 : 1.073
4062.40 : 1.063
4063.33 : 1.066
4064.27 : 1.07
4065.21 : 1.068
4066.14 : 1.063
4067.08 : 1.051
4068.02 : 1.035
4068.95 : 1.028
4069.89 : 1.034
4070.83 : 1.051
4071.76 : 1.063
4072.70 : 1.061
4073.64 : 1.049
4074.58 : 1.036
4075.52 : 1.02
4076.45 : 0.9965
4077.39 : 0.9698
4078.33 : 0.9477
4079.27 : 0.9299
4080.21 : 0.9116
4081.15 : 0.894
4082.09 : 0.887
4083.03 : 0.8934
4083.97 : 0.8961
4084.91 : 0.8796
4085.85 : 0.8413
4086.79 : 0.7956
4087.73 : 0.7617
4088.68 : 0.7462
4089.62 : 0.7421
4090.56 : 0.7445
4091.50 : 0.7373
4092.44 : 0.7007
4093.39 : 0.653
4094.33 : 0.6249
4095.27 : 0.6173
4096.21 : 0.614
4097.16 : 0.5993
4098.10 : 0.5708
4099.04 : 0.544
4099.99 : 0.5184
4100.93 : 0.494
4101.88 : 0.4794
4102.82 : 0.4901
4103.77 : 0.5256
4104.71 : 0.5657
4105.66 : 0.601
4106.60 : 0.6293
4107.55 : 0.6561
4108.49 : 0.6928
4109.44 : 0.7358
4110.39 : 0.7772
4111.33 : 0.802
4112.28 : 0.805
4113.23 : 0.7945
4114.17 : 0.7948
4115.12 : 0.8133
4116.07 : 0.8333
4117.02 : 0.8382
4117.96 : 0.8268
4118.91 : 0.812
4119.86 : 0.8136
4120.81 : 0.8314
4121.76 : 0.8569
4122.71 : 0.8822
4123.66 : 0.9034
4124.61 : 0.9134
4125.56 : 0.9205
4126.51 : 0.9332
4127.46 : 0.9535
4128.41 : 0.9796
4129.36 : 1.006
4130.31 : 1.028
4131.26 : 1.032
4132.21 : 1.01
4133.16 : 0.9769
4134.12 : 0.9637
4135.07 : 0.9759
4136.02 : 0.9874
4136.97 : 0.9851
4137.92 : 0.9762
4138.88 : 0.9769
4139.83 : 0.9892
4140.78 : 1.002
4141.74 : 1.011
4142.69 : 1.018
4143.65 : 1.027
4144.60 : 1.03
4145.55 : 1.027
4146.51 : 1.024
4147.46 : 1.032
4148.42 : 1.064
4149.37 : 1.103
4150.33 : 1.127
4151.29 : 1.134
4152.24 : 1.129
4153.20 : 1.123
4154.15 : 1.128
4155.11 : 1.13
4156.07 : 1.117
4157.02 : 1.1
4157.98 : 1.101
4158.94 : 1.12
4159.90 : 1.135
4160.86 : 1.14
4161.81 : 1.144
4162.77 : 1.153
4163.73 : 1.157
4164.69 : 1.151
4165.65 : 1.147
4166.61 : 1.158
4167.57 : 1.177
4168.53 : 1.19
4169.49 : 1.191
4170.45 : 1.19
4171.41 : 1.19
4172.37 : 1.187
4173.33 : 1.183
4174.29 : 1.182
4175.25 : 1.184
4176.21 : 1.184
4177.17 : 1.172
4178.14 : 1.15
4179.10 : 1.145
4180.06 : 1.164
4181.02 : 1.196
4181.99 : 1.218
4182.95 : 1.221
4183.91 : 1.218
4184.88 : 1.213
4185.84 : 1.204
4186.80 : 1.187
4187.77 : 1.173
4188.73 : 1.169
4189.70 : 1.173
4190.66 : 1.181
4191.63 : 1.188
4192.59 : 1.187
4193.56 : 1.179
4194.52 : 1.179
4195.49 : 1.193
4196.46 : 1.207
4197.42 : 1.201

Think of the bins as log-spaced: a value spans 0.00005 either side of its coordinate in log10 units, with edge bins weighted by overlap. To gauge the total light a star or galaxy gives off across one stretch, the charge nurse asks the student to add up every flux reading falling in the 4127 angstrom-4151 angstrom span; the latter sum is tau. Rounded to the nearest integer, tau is 25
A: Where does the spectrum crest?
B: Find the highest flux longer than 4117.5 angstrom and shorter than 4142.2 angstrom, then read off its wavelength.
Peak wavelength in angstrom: 4131.26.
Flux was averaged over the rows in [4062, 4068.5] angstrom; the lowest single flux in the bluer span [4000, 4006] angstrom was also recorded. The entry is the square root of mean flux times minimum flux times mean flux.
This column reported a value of 1.07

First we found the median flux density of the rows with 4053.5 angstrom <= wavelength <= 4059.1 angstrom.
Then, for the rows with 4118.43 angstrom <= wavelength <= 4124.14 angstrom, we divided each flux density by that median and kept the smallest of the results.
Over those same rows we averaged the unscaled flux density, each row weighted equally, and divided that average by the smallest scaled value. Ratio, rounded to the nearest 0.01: 1.20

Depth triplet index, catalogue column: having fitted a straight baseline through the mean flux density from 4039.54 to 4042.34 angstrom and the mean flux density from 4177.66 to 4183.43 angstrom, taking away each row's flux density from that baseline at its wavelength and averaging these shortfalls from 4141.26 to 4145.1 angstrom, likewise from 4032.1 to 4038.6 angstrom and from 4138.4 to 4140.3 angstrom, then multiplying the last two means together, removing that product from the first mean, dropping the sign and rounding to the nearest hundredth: 0.17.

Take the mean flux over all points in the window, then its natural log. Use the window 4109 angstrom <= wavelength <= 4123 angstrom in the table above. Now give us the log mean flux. -0.21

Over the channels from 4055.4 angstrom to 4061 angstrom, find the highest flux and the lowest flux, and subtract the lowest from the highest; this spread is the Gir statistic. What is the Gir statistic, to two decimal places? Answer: 0.07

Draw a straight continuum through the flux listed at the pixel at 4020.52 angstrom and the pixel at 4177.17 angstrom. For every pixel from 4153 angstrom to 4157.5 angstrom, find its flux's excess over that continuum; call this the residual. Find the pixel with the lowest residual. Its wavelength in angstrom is 4157.02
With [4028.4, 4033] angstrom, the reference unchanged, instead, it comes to 4028.86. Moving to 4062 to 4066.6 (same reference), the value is 4062.40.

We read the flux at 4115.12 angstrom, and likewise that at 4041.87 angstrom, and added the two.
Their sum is 2.04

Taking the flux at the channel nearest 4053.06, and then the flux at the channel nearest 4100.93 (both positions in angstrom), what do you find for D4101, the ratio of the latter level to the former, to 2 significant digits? 0.44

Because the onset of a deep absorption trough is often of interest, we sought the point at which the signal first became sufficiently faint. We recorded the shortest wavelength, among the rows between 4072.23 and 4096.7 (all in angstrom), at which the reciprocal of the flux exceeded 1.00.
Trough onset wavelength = 4076.45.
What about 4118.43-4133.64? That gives 4118.91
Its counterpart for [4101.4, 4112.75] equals 4101.88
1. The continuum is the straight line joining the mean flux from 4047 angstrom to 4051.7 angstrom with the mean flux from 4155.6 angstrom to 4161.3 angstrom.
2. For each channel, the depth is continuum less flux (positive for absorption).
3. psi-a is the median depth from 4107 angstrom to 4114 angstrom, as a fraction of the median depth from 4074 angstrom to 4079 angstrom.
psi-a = 3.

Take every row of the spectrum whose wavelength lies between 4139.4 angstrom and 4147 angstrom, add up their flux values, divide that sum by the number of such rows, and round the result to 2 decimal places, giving 1.02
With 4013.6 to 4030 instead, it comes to 1.18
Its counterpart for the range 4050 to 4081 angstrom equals 1.06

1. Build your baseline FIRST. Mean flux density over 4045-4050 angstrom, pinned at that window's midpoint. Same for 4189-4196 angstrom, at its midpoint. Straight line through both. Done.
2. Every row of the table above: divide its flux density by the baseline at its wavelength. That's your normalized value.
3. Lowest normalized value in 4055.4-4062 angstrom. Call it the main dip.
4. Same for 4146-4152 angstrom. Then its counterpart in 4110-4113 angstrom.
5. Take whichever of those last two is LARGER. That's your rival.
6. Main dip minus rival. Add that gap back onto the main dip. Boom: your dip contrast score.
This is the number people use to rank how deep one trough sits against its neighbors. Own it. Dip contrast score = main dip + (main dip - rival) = 0.9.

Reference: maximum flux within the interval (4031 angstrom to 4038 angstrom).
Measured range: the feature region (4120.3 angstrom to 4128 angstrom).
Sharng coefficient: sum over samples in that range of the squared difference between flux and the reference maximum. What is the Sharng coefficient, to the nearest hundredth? 1.02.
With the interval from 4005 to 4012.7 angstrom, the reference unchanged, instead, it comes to 0.17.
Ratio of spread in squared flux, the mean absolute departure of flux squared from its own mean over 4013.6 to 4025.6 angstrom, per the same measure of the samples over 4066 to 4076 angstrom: 0.9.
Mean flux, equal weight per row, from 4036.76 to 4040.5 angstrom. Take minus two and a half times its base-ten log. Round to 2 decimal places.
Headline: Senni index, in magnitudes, -0.17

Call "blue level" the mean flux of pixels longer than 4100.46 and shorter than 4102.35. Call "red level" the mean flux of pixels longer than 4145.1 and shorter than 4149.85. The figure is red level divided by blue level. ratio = 2.16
